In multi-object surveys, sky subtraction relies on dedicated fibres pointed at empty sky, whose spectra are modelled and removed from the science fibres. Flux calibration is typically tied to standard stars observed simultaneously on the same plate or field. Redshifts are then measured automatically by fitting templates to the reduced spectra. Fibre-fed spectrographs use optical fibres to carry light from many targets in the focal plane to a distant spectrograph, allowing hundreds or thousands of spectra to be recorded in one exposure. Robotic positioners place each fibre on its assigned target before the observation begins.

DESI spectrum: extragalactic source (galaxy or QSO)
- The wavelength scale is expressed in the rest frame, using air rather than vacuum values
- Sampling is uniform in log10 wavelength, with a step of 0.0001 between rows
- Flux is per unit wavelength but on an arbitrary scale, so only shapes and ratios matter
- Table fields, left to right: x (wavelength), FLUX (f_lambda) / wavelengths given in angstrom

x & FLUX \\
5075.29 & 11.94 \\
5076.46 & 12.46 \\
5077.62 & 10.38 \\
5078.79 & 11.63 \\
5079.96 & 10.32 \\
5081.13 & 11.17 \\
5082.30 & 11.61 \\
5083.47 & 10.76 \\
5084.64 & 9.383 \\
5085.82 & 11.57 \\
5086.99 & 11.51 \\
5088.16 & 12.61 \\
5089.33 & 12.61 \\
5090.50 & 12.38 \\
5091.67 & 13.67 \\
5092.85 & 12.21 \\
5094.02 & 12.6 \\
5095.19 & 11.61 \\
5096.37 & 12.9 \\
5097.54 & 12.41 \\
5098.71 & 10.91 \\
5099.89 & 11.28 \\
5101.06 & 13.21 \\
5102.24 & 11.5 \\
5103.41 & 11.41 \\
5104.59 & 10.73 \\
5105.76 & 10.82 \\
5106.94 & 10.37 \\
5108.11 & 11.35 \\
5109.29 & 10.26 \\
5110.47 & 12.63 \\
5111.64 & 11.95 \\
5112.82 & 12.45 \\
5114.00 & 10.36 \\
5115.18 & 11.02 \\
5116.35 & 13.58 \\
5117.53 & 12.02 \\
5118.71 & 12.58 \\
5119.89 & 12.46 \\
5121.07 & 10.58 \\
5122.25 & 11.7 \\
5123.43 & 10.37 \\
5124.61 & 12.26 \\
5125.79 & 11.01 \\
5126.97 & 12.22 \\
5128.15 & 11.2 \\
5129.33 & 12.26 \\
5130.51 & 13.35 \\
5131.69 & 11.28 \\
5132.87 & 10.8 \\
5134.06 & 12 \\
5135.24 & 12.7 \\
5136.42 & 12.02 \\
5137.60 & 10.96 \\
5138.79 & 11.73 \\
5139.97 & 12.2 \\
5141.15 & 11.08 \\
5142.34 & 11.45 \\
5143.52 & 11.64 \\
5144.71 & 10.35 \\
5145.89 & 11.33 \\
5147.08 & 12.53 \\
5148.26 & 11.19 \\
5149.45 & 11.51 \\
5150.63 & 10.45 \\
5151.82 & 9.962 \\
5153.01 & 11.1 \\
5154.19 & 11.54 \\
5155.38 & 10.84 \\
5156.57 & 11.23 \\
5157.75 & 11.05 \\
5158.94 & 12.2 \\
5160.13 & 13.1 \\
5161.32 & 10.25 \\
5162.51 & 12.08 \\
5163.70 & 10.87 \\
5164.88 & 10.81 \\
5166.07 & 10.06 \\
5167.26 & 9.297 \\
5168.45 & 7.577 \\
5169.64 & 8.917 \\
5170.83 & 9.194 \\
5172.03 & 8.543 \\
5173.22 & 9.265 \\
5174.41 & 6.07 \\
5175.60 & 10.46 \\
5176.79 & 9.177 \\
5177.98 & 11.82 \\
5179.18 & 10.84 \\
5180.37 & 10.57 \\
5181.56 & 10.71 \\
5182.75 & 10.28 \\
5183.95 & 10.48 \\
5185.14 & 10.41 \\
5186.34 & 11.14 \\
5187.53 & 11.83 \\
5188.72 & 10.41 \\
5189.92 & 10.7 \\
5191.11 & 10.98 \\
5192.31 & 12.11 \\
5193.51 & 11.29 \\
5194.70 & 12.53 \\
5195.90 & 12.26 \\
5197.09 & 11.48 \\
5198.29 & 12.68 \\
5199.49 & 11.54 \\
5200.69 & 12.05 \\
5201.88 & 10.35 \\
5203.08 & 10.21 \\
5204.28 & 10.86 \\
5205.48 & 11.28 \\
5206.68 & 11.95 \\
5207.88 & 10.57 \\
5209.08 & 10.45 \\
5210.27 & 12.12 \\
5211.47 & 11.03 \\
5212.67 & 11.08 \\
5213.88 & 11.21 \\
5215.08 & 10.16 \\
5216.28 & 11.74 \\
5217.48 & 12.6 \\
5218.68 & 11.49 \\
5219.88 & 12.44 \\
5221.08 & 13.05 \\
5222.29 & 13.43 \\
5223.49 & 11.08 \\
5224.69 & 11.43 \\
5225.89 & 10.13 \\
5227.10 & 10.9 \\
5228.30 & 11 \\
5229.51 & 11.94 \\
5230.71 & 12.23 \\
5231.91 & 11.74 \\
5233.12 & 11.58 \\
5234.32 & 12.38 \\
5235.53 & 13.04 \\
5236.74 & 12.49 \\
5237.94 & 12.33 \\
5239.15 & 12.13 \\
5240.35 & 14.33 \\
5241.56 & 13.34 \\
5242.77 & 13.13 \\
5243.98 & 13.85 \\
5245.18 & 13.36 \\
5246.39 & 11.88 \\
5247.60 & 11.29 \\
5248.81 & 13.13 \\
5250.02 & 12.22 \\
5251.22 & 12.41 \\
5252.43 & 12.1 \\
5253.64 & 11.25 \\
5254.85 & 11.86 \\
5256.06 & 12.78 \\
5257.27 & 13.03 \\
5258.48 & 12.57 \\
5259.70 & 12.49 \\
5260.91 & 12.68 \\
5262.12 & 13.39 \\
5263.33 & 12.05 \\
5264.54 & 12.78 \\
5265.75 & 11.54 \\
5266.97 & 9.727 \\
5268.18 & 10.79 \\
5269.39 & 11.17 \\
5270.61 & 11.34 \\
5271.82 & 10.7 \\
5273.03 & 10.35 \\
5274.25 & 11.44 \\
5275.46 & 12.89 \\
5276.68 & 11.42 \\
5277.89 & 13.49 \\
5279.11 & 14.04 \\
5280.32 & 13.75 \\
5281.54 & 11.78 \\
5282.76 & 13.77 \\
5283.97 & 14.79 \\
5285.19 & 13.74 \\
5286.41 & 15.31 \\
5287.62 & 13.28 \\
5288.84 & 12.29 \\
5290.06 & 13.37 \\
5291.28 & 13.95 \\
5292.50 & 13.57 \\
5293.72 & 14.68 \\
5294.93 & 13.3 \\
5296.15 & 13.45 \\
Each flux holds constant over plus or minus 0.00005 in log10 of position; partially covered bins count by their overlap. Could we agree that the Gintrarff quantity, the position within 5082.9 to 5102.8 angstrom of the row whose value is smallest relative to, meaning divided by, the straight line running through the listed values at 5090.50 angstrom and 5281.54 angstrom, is 5084.64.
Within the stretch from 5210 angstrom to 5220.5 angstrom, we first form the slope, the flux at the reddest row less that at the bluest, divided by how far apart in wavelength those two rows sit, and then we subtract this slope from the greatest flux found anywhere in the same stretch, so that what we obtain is 12.6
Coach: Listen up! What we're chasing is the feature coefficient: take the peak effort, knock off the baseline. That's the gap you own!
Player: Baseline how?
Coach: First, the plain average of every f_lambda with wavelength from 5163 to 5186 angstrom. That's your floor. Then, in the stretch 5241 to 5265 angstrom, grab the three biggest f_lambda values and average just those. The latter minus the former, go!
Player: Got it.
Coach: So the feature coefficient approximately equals 3.8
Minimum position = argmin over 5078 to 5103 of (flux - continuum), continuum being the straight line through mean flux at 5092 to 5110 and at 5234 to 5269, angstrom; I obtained 5084.64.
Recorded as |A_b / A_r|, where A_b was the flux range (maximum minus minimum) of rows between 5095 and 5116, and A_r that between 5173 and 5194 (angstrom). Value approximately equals 0.5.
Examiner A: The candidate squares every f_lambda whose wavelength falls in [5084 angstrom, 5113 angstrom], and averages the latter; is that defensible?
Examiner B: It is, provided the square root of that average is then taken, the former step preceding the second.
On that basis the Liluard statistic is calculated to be 11.8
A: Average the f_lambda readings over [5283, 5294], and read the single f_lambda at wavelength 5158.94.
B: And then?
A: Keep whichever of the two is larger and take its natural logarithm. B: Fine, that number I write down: 2.63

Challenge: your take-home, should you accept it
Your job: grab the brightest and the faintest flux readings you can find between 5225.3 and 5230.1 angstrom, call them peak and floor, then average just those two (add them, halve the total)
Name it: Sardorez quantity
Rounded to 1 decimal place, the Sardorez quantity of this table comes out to 11.0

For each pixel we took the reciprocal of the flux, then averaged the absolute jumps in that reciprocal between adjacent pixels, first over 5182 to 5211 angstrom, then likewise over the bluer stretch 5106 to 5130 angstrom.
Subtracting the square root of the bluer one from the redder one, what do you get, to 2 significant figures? -0.091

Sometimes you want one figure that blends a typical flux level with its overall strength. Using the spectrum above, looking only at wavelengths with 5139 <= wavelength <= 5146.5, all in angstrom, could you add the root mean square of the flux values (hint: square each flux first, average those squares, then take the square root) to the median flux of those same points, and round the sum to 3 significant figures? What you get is 22.7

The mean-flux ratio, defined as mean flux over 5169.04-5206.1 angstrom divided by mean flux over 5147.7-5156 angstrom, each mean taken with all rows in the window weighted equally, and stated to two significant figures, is 0.97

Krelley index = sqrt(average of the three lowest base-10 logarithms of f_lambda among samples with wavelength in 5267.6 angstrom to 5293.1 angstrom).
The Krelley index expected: 1.01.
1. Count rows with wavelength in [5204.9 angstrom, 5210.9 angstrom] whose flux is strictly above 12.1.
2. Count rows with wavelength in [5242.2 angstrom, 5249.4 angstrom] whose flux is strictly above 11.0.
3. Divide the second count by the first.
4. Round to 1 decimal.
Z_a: 6.0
